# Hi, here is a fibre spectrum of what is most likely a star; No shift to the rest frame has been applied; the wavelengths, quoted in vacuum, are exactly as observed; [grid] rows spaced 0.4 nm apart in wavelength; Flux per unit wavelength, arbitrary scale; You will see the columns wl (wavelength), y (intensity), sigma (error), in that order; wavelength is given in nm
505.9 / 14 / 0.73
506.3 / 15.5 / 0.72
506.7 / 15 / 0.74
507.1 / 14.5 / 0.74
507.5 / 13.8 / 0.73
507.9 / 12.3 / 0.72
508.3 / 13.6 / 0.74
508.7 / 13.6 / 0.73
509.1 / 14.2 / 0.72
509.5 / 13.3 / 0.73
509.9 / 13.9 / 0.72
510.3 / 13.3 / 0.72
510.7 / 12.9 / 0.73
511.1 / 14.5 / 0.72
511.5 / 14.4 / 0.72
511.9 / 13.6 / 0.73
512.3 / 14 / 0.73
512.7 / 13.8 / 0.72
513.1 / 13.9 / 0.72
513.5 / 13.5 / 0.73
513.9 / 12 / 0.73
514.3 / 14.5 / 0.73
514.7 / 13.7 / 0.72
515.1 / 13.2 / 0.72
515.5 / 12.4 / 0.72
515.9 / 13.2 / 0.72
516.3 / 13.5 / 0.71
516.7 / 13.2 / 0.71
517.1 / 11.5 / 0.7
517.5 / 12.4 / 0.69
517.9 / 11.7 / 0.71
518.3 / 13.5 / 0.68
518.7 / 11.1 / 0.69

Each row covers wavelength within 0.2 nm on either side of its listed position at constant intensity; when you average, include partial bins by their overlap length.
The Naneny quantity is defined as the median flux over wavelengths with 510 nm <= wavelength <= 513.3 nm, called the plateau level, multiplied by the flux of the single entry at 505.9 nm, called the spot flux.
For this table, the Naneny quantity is 194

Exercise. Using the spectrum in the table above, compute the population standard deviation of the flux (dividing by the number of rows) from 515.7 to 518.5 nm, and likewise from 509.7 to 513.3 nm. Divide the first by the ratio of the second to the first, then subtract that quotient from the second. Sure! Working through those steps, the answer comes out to -0.8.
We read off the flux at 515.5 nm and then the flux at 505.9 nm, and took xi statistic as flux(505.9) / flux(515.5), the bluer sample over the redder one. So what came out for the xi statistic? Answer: 1.13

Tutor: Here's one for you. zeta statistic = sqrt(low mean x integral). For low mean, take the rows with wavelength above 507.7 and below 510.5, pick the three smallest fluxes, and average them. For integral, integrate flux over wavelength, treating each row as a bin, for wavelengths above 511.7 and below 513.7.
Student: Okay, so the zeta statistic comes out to 19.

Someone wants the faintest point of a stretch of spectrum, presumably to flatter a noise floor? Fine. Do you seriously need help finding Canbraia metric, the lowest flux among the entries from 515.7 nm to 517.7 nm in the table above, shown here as 11.5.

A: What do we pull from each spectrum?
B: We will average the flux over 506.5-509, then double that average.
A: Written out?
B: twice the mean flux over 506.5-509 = 27.6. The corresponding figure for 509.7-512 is 27.5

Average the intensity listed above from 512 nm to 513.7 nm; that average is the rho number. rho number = 13.8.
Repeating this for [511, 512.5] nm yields 14.1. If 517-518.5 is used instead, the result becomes 12.3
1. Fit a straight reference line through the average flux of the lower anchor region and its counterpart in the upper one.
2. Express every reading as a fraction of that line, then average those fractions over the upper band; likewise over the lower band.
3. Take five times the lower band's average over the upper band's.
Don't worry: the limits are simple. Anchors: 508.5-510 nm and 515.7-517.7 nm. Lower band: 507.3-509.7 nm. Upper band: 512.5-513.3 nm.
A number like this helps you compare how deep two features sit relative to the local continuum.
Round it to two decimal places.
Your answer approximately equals 4.66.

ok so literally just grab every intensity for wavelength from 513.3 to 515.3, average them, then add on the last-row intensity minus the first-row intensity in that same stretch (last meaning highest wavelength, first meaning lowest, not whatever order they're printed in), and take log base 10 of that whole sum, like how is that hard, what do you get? 1.12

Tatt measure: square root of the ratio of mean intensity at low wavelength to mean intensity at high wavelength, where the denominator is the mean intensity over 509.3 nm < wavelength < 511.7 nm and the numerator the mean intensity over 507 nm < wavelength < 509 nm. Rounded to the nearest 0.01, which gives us 0.99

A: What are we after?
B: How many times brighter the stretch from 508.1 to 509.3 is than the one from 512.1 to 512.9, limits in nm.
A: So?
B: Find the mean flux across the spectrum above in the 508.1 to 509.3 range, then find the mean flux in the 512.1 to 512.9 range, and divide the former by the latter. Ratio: 0.993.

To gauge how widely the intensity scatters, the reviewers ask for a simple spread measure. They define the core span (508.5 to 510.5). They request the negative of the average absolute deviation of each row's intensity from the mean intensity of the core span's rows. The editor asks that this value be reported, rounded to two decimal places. -0.31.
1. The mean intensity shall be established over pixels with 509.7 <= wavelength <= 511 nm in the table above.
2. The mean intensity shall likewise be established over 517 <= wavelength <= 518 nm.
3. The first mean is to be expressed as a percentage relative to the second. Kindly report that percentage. 113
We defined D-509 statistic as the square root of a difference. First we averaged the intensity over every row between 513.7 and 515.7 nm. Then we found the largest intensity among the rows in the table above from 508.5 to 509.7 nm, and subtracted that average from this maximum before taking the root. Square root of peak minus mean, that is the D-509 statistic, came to 1.0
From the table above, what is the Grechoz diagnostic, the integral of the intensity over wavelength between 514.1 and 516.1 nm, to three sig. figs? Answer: 26.8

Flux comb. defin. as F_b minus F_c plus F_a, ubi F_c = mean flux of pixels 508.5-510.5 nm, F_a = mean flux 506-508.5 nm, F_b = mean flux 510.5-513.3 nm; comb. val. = 14.3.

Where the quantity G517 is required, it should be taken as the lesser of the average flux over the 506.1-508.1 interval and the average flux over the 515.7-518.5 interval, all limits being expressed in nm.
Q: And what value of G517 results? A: 12.71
